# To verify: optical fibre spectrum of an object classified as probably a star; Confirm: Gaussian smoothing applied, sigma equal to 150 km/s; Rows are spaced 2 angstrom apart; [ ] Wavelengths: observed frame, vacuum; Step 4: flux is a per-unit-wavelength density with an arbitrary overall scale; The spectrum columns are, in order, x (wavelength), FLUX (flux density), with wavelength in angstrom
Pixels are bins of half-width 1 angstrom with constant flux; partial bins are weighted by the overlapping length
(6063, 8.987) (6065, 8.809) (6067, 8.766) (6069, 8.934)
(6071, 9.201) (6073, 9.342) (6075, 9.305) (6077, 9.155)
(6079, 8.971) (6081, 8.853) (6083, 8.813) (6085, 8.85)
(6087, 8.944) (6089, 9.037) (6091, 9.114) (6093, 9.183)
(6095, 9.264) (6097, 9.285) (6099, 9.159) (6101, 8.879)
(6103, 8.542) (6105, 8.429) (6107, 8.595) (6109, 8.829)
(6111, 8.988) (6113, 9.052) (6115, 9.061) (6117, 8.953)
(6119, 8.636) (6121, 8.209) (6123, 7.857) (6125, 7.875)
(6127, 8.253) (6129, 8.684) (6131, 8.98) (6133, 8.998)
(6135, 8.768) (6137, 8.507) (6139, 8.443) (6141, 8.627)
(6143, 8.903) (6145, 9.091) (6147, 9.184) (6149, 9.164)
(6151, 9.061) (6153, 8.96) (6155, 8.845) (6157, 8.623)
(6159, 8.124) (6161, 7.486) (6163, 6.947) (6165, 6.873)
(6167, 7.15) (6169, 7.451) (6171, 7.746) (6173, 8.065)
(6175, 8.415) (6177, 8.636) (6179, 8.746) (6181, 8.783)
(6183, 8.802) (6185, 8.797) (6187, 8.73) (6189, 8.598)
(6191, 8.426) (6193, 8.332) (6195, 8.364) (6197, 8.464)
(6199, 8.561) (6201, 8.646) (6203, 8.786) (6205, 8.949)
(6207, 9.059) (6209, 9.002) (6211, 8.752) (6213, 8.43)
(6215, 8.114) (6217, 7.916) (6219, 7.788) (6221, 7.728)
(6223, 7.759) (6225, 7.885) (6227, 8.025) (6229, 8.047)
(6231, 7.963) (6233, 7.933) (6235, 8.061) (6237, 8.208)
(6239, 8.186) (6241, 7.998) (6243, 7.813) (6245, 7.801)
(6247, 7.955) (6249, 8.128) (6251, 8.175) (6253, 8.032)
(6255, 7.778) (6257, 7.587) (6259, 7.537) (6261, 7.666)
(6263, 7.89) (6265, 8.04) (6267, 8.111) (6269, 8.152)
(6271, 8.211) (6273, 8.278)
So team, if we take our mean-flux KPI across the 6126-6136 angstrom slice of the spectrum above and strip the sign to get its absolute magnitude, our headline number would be 8.74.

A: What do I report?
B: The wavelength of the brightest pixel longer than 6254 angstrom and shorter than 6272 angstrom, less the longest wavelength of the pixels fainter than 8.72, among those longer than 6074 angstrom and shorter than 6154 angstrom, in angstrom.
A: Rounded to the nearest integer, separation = 130 angstrom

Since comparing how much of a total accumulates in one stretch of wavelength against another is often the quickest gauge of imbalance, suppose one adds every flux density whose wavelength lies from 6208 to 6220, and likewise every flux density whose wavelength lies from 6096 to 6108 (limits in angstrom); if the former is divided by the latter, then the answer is 0.945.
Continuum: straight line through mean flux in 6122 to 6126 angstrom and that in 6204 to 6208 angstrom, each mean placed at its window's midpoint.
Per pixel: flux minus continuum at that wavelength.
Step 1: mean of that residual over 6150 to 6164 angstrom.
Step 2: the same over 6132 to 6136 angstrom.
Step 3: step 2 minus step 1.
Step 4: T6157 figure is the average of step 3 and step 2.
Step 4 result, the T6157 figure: 0.89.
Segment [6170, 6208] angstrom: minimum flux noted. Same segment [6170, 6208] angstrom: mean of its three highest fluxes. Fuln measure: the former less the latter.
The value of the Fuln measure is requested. -1.2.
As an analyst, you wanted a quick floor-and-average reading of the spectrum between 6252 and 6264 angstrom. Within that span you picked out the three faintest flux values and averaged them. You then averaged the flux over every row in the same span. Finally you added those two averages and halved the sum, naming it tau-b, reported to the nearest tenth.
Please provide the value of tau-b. 7.7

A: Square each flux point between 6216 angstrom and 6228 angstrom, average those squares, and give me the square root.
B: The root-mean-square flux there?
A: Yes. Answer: 7.9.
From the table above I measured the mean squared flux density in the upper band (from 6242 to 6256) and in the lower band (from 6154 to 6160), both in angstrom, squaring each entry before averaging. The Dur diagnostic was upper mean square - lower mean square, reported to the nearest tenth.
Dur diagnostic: -9.6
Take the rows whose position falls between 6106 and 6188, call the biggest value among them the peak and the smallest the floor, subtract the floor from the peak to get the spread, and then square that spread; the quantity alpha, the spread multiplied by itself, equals 5.3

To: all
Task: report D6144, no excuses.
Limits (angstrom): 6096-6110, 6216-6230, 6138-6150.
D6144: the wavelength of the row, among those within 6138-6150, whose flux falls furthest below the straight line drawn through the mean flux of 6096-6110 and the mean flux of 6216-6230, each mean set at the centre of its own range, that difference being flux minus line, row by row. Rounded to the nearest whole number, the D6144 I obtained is 6139 angstrom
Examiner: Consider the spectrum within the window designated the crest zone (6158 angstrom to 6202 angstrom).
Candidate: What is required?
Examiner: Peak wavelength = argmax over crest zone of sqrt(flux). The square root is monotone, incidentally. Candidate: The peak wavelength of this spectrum 6183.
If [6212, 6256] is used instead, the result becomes 6213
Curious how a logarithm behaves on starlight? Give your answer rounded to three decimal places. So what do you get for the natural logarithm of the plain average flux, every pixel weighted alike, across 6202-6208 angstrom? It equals 2.190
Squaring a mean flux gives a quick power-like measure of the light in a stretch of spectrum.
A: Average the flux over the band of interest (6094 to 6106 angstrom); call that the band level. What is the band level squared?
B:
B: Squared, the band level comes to 79.7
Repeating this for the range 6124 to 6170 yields 70.4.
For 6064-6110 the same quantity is 80.4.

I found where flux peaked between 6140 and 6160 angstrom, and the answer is 6147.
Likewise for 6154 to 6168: 6155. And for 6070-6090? 6073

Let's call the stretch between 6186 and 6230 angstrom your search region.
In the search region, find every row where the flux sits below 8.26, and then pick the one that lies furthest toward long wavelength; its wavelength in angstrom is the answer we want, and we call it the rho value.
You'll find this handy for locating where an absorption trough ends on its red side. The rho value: 6229 angstrom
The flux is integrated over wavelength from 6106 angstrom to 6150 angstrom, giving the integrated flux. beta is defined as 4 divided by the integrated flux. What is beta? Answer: 0.010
